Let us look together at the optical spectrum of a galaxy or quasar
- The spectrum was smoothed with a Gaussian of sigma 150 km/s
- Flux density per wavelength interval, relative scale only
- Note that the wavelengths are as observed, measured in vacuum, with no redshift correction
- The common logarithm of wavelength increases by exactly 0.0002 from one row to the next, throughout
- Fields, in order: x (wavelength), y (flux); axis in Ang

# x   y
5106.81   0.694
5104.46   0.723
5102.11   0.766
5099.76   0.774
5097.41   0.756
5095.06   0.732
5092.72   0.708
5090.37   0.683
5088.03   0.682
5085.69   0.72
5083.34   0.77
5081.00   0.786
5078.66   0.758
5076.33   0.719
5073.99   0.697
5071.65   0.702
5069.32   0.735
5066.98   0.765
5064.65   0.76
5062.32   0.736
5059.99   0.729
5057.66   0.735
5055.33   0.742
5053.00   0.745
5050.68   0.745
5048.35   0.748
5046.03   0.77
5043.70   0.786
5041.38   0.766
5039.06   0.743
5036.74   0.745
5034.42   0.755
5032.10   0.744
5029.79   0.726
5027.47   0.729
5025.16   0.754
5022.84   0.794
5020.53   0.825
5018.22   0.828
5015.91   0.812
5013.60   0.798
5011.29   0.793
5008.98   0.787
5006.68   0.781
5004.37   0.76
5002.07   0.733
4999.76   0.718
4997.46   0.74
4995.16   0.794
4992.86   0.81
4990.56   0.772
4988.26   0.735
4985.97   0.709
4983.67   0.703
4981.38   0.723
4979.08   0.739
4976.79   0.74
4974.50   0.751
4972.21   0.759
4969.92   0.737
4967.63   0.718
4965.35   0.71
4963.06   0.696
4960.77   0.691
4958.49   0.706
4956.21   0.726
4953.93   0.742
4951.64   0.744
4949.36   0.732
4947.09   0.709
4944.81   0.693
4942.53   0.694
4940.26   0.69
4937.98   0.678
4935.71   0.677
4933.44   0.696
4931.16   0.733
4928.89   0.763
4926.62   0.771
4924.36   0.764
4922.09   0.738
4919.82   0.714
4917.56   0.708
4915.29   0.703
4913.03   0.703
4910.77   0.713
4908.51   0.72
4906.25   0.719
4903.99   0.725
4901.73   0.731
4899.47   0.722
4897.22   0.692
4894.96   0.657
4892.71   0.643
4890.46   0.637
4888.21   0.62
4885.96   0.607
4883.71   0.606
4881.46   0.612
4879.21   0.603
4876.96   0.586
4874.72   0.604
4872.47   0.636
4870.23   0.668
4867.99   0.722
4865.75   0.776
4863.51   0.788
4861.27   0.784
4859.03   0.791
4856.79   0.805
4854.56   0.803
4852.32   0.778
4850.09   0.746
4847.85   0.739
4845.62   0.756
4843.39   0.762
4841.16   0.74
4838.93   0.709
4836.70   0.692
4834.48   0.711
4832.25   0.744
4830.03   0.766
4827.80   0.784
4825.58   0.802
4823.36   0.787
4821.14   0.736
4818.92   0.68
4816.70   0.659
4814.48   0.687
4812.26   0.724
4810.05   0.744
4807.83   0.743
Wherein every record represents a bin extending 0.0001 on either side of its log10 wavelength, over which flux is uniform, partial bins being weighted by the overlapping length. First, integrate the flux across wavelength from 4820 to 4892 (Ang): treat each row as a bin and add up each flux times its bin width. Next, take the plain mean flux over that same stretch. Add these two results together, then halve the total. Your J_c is 26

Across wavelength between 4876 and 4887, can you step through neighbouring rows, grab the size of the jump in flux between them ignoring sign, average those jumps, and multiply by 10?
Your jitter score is 0.08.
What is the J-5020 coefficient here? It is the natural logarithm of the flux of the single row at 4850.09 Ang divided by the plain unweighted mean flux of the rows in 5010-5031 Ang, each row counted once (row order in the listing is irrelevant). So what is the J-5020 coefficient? -0.050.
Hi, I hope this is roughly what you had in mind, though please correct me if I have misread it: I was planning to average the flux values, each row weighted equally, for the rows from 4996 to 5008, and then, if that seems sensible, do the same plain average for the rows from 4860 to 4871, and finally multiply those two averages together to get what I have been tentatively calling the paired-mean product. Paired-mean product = 0.56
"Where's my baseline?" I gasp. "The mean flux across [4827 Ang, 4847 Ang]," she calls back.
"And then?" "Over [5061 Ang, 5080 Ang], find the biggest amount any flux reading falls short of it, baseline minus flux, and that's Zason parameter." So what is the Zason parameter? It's 0.043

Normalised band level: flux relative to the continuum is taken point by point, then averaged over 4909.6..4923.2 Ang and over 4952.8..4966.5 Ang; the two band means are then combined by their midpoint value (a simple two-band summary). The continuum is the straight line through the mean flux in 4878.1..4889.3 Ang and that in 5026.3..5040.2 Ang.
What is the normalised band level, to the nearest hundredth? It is 1.09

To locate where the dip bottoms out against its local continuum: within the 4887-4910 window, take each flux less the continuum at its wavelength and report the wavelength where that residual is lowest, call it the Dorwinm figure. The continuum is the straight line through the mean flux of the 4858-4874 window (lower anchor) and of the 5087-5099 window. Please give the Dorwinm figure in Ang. 4888.21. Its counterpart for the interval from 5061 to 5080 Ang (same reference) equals 5073.99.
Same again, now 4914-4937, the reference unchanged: 4935.71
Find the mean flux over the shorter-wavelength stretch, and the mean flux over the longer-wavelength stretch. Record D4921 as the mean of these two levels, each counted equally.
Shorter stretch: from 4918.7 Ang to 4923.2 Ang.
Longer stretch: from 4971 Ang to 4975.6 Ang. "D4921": 0.740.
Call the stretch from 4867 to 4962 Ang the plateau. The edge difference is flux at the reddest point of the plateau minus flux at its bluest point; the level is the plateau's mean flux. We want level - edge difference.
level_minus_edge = 0.72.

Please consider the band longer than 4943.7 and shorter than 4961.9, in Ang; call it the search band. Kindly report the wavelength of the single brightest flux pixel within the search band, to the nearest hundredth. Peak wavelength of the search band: 4951.64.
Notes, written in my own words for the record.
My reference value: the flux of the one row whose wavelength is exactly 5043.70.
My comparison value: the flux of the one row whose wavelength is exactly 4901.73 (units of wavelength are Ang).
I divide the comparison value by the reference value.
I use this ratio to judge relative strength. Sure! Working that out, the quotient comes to 0.93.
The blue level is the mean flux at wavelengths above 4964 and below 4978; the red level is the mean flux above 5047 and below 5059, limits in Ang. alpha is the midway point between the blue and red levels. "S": 0.74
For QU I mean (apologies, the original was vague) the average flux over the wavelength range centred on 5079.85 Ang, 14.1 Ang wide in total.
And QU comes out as 0.74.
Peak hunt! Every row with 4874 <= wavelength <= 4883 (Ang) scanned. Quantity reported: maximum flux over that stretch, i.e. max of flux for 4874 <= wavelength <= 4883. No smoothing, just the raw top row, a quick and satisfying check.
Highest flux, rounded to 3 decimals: 0.612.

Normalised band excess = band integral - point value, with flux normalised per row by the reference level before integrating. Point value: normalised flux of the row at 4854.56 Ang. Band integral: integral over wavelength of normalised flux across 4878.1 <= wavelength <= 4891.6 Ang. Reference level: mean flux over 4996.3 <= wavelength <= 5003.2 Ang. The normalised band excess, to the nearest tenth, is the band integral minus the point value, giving 10.3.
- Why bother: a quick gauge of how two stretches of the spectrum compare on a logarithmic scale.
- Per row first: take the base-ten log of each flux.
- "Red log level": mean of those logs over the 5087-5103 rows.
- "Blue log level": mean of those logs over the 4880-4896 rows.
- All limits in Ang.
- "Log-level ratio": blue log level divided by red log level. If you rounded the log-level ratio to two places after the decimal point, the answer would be 1.48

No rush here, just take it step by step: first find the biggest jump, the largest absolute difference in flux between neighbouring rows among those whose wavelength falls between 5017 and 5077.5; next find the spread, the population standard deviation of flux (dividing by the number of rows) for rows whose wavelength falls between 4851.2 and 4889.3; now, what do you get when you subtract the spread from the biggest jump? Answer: -0.046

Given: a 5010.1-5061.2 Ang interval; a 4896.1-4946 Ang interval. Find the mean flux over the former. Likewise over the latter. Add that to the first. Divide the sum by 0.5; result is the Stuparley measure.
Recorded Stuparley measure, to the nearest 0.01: 2.96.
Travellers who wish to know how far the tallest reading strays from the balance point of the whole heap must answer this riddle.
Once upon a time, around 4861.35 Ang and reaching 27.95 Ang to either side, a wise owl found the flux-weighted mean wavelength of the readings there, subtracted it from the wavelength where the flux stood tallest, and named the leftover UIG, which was -3.4 Ang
